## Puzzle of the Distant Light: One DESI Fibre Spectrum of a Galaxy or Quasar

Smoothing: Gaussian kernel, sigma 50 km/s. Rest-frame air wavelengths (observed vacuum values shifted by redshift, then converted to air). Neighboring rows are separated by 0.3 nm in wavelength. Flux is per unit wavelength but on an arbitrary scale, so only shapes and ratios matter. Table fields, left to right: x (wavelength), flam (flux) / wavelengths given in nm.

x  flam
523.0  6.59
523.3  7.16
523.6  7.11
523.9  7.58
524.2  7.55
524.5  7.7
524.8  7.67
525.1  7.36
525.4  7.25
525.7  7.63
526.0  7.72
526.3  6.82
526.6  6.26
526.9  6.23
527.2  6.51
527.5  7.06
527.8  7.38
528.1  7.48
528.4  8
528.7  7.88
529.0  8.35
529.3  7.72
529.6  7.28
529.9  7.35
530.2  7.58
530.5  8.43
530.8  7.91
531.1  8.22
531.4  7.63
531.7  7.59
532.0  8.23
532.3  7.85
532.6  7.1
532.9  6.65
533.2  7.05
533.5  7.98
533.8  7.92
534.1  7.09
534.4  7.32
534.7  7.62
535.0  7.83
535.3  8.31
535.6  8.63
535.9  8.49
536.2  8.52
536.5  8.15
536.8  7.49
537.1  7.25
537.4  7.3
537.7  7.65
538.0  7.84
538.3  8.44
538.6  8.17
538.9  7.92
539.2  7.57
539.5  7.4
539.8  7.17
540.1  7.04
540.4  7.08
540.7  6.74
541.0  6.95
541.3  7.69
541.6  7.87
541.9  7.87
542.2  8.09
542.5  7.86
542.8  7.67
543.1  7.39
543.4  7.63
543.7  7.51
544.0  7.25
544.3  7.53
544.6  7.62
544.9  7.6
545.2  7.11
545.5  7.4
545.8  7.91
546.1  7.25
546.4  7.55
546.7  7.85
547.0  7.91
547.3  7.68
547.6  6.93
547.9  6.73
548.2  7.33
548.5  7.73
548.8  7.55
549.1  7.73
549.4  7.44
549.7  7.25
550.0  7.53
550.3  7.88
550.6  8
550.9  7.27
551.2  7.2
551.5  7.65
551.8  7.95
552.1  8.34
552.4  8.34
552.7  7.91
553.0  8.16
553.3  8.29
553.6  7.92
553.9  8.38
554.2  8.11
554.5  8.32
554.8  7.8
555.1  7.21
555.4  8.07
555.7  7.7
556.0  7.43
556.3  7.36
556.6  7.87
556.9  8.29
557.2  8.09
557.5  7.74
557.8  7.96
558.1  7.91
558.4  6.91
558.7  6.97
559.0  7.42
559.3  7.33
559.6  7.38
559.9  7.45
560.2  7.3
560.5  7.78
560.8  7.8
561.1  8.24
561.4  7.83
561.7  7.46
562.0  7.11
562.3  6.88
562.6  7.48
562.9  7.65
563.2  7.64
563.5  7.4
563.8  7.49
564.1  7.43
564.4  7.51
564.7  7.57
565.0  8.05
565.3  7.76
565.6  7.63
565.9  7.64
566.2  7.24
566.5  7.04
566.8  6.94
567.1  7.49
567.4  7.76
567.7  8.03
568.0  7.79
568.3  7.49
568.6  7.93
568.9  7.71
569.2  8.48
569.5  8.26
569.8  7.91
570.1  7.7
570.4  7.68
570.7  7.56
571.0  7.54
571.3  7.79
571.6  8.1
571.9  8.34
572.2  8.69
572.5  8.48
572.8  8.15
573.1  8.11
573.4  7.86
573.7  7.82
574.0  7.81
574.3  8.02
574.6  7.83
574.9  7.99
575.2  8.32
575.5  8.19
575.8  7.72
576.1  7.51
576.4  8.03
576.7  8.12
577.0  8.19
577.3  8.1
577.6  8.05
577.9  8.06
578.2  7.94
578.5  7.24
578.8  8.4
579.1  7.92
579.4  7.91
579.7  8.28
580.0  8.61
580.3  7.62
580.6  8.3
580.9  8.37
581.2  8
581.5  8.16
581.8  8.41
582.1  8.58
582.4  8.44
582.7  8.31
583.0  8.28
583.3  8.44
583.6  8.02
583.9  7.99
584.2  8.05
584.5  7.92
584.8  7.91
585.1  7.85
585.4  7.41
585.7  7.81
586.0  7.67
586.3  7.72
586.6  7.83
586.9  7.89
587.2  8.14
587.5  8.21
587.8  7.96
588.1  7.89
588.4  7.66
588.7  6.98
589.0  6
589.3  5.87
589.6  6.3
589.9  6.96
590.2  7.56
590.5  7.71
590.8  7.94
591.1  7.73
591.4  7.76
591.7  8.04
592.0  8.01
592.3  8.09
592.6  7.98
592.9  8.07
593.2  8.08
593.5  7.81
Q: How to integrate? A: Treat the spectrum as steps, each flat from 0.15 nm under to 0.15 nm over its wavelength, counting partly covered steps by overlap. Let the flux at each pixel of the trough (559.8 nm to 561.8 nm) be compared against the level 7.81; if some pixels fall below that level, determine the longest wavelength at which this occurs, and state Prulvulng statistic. 561.7 nm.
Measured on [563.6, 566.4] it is 566.2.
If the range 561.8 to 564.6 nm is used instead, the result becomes 564.4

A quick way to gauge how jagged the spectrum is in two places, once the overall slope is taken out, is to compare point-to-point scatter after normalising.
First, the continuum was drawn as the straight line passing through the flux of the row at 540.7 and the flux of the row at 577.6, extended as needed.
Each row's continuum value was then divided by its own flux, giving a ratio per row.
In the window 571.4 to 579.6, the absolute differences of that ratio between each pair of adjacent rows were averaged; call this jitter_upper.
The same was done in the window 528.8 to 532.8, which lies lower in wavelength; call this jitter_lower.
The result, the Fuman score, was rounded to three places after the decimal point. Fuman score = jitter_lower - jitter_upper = 0.016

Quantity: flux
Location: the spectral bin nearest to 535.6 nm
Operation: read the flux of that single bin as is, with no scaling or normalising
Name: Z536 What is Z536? 8.63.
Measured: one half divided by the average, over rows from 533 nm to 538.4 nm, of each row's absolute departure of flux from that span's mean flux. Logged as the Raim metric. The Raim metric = 1.2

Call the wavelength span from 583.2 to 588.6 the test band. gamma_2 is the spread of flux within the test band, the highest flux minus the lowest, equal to 1.03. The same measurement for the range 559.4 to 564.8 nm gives 1.36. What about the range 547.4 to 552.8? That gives 1.61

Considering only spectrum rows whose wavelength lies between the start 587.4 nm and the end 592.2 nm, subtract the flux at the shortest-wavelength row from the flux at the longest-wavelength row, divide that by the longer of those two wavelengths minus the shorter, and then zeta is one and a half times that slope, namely -0.07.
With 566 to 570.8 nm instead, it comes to 0.11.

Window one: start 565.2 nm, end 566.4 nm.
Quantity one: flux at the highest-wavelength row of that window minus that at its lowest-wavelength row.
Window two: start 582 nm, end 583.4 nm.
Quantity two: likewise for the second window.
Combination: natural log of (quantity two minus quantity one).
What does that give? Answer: -1.0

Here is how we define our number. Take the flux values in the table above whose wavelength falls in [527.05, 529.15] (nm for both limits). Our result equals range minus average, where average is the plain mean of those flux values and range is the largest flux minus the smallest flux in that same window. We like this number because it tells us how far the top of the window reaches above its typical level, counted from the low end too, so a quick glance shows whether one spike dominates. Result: -5.68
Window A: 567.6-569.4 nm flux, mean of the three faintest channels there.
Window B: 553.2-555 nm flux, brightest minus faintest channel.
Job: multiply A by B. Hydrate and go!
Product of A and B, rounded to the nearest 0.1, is 4.4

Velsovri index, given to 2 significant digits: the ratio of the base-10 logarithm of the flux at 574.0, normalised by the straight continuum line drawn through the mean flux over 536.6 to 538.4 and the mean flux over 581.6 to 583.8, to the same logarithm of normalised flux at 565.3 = 1.2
